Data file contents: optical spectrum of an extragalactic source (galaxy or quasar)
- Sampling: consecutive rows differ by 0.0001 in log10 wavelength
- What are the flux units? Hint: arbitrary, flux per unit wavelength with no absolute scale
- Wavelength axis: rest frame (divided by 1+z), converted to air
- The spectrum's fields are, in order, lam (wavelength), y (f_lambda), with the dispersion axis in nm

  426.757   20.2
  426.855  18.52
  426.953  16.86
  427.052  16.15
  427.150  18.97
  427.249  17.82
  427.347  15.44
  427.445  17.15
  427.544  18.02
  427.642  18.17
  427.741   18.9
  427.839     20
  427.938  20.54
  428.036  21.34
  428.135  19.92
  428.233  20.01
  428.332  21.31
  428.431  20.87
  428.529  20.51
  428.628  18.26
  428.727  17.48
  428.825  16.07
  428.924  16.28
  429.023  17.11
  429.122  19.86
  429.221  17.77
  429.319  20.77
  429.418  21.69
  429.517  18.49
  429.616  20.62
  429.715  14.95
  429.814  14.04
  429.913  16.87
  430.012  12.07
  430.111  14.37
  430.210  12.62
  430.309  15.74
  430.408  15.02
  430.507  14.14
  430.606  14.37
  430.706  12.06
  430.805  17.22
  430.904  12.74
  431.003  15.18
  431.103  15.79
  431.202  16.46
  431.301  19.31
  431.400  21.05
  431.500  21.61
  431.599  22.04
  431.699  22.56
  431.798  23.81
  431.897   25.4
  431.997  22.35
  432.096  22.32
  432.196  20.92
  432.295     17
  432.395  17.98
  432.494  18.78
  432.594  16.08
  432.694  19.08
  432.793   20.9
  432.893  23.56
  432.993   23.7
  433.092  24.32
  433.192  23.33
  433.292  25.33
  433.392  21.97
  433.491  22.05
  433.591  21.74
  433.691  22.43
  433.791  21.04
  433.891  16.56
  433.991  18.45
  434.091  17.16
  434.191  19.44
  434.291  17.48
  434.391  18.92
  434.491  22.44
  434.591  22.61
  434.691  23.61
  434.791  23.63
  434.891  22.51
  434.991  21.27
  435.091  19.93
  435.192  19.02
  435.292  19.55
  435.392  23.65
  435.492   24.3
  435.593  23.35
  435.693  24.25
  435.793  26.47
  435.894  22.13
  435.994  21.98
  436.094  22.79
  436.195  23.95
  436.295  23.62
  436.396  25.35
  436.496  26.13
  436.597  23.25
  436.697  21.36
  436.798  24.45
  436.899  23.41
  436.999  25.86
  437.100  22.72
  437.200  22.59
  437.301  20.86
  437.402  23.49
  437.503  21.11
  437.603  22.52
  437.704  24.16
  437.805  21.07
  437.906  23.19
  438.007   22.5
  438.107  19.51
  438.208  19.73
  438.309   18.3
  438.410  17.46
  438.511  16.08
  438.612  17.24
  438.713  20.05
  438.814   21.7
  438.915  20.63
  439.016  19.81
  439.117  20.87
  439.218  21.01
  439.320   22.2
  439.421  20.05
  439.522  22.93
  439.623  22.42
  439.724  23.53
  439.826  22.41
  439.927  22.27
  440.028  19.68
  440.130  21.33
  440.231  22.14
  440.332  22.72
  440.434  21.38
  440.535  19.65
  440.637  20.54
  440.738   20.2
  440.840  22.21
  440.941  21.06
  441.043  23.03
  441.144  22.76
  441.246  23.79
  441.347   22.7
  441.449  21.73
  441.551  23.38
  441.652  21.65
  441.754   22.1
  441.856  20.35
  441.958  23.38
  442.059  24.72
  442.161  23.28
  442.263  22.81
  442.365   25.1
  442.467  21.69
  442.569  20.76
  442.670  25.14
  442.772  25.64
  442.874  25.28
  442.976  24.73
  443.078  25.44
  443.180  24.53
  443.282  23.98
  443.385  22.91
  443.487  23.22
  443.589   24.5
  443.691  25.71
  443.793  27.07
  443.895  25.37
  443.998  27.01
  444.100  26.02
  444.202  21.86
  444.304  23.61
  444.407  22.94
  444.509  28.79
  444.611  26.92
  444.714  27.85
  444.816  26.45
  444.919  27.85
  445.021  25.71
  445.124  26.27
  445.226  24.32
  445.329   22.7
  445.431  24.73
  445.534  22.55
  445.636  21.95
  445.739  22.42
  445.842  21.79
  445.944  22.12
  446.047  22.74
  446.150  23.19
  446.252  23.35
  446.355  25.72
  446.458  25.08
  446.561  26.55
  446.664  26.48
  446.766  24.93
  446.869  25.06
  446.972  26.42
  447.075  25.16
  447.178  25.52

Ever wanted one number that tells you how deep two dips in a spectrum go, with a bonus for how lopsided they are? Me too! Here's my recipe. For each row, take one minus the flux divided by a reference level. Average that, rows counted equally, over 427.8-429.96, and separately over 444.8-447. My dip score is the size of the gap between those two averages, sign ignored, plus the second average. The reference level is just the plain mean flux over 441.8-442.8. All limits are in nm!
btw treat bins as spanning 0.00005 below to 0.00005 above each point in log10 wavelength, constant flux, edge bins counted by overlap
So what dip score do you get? 0.19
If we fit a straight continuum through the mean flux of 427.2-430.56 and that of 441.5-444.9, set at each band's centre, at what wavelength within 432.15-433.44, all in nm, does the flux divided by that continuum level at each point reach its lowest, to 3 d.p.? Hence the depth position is 432.594 nm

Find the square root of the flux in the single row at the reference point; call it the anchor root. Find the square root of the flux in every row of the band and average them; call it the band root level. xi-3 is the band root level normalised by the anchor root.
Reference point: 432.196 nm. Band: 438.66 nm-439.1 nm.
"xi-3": 0.99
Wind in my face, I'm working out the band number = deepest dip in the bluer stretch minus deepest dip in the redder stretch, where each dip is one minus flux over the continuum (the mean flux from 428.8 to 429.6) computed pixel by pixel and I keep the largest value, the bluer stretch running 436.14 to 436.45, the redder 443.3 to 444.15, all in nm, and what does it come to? -0.04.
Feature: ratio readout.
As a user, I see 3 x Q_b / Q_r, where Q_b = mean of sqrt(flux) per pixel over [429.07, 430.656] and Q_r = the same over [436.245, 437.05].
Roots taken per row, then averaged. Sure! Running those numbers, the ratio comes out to 2.47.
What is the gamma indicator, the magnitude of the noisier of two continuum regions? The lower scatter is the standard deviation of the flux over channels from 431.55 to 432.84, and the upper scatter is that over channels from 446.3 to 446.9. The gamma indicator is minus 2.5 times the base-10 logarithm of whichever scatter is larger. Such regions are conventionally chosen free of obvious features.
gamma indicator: -1.1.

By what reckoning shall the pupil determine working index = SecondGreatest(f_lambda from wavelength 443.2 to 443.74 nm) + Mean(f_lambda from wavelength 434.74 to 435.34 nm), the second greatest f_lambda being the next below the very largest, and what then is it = 45.5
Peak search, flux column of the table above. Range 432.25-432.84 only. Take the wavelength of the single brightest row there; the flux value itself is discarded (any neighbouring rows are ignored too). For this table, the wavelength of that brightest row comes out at 432.793 nm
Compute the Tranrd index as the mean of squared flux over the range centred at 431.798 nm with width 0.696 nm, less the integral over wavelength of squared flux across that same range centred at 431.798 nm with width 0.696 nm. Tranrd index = 159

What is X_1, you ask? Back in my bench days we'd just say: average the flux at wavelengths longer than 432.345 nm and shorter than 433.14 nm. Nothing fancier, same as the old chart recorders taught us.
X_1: 21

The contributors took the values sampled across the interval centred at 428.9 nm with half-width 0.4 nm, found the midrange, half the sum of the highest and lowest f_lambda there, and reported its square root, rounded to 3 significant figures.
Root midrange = 4.28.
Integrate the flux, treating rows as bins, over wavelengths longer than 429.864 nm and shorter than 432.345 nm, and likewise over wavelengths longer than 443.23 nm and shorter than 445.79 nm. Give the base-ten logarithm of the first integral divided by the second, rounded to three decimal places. -0.161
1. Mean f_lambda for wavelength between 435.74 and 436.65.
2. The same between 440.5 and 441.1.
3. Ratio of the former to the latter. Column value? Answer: 1.13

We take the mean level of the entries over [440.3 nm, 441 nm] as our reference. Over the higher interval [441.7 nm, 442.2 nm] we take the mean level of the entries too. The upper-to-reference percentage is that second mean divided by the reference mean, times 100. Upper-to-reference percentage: 108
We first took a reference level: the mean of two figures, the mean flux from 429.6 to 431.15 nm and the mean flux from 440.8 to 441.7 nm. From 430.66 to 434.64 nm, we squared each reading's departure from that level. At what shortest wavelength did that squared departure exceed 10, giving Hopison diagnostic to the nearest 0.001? 430.706 nm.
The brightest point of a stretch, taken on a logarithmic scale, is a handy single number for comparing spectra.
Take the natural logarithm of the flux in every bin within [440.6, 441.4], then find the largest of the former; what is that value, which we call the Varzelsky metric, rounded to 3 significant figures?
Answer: 3.17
